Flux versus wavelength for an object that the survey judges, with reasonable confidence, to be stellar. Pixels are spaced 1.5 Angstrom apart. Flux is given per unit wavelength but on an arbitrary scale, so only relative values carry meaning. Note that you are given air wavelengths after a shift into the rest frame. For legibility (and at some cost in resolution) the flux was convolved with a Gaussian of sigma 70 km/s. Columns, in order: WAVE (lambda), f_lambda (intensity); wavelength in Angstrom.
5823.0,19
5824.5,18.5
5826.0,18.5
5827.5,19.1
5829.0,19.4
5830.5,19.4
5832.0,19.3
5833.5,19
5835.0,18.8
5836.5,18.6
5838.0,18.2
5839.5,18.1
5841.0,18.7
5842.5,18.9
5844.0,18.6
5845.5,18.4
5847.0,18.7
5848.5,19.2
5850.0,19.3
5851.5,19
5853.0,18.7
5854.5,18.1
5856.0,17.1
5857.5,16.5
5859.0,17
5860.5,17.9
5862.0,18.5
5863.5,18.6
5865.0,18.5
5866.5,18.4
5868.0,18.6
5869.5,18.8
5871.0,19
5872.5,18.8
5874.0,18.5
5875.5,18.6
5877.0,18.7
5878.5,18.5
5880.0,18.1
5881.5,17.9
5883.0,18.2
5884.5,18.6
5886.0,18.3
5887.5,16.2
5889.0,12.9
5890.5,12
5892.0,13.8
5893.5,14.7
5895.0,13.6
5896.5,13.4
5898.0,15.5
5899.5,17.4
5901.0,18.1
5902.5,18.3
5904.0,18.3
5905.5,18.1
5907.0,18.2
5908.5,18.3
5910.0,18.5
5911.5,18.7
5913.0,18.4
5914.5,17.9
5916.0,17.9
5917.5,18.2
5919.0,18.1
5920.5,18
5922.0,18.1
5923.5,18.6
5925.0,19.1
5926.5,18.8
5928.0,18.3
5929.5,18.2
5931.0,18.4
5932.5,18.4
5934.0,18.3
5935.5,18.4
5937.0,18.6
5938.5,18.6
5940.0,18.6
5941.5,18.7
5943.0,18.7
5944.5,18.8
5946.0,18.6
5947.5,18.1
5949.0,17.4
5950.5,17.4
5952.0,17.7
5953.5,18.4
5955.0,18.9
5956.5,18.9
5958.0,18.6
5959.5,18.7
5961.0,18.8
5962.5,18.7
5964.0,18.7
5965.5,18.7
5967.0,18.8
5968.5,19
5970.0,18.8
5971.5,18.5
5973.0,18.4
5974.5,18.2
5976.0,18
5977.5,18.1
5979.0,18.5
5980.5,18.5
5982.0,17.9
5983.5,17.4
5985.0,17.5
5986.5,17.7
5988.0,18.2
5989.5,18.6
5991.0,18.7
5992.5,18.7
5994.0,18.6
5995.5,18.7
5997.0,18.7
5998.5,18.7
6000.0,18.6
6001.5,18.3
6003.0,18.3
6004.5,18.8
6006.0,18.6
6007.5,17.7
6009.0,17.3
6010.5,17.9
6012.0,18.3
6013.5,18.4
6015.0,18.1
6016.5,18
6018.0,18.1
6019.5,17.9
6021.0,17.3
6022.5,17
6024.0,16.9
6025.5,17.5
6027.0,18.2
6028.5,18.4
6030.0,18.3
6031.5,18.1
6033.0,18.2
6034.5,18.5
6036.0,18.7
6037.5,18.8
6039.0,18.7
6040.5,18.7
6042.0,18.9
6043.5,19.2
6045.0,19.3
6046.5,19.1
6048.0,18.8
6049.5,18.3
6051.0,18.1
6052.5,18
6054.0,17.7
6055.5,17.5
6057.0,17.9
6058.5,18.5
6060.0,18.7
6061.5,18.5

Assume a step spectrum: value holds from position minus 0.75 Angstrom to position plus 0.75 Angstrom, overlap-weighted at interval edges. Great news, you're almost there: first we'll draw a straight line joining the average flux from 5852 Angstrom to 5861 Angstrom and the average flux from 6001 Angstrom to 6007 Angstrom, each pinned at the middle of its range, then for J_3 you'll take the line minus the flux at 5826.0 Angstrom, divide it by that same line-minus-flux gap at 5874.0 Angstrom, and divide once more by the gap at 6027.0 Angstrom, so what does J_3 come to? 3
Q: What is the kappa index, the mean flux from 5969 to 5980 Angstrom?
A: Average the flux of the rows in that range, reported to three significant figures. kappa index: 18.4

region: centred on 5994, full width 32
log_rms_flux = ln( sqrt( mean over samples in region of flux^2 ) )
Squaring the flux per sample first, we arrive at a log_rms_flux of 2.91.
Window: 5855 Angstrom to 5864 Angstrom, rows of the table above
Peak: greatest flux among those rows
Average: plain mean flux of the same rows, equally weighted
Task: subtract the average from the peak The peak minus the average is 1.0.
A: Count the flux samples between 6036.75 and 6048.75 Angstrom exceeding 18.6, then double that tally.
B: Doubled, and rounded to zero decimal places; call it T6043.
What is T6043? 16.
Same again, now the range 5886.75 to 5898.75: 0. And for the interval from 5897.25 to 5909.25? 0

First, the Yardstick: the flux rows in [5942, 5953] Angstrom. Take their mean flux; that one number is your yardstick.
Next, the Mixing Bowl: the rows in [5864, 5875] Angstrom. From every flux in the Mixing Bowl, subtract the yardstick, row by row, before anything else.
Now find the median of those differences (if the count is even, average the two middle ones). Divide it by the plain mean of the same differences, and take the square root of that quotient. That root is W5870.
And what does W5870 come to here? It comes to 0.95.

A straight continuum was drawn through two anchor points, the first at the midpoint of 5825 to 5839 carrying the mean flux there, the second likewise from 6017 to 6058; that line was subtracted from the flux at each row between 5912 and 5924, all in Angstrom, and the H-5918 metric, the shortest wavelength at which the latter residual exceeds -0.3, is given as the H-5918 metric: 5913.0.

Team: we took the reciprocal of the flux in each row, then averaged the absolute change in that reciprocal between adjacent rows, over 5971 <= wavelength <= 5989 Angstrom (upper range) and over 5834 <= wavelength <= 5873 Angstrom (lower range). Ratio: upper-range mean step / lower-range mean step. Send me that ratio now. 0.76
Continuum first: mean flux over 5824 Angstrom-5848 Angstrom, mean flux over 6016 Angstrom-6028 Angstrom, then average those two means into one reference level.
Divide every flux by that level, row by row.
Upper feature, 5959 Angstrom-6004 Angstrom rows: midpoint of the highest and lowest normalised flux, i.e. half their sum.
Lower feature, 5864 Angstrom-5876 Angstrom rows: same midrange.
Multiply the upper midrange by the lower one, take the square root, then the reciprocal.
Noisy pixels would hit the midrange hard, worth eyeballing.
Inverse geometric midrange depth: 0.99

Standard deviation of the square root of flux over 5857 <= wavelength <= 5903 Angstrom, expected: 0.26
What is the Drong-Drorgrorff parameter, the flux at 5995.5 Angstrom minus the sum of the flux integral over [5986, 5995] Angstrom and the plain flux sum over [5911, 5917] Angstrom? -220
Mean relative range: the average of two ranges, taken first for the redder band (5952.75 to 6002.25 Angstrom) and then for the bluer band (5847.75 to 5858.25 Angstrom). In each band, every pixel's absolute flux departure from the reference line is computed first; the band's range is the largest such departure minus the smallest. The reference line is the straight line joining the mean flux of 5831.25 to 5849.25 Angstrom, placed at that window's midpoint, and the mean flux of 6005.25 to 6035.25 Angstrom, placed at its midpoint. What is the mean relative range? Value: 1.5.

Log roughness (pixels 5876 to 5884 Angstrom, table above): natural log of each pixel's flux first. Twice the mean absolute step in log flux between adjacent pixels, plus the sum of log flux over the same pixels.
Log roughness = 14.6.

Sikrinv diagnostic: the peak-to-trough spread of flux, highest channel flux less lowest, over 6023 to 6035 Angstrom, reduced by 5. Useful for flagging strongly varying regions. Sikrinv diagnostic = -3.4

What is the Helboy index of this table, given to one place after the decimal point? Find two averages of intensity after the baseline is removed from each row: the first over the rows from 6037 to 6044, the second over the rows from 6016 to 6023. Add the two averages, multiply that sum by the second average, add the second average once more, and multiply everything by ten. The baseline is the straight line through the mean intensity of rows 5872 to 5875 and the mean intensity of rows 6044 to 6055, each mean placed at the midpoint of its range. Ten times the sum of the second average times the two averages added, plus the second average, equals -4.5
